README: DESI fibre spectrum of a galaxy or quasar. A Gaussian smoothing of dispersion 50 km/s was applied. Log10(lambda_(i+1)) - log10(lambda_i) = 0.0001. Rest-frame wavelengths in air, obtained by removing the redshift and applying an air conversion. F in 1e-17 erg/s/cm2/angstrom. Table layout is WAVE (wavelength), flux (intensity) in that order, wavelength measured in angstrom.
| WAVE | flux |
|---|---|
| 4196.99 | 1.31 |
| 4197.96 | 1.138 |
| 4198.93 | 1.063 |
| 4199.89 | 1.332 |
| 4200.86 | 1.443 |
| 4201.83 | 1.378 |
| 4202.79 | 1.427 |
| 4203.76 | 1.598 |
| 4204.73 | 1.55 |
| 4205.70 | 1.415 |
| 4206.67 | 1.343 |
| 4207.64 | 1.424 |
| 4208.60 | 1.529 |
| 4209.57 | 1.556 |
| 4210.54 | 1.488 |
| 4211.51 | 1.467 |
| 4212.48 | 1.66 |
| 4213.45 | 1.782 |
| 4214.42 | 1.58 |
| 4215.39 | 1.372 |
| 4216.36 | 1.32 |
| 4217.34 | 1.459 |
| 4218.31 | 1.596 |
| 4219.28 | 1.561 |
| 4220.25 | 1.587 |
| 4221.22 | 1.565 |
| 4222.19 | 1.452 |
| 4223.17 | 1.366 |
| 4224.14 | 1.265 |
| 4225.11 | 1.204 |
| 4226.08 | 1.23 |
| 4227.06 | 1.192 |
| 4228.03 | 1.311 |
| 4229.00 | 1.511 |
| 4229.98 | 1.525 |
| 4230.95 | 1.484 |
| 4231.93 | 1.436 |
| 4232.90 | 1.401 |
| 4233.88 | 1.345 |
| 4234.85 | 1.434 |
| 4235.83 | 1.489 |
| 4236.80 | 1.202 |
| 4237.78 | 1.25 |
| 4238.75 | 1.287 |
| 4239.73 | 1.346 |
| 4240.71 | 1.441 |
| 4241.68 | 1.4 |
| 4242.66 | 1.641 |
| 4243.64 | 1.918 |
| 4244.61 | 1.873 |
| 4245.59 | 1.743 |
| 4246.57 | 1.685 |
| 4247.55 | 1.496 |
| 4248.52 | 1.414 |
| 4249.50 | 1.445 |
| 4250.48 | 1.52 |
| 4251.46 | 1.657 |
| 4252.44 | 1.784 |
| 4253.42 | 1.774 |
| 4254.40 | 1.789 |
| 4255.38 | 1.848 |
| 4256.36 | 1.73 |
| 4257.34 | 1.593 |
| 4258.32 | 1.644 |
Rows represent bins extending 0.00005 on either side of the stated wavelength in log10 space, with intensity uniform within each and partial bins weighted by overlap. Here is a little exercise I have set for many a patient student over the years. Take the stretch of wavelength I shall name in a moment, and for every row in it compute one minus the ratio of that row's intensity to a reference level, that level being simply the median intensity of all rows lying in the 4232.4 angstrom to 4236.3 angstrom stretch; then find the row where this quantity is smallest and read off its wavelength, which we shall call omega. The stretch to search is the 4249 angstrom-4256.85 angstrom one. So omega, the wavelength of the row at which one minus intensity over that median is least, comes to 4255.38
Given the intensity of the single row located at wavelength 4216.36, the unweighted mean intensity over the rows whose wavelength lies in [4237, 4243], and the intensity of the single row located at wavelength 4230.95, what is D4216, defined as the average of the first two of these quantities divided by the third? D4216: 0.91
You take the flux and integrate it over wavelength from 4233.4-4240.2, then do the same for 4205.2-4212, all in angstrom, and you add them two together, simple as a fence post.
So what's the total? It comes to 19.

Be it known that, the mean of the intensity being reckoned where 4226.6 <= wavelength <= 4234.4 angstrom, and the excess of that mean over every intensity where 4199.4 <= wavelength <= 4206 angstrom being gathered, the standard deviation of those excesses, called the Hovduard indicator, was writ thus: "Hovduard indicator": 0.09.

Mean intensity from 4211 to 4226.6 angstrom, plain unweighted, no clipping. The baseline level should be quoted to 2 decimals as 1.47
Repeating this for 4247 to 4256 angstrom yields 1.64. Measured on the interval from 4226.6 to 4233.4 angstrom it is 1.41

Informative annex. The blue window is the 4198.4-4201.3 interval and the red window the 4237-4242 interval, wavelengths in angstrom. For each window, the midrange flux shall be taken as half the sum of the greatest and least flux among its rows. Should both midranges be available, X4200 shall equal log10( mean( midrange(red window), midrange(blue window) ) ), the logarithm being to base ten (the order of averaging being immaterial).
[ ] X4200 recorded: 0.11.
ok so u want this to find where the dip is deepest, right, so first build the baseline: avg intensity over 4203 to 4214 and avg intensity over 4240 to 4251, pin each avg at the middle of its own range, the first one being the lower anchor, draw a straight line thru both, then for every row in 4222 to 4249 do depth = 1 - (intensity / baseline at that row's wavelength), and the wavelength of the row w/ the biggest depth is 4236.80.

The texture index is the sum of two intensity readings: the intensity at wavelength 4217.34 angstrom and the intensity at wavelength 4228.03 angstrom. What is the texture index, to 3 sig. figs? 2.77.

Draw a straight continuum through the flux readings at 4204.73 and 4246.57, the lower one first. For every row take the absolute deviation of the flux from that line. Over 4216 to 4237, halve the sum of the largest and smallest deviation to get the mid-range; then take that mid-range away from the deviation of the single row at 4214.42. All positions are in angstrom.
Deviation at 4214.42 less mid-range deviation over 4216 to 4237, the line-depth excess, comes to -0.23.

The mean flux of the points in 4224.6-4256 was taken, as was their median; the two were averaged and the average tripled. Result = 4.5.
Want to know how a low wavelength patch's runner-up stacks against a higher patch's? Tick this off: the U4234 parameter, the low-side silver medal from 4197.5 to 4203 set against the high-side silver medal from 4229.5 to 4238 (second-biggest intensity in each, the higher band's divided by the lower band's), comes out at 1.04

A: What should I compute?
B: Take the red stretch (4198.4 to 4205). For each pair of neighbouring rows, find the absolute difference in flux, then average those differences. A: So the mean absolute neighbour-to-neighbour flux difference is 0.119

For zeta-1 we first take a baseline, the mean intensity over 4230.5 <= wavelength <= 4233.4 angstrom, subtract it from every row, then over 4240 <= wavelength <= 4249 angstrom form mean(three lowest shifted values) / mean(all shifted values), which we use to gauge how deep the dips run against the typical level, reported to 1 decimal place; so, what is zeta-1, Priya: -0.1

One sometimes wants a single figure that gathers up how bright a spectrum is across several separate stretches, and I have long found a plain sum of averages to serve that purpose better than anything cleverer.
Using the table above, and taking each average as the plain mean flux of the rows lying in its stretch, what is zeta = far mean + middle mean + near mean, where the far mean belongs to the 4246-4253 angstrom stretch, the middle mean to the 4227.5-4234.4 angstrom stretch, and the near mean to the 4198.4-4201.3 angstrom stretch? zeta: 4.28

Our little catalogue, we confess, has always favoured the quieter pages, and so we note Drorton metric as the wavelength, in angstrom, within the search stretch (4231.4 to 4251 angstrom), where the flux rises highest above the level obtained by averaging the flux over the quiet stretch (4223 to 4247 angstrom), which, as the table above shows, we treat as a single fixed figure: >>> 4243.64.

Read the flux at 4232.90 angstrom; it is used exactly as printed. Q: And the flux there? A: 1.401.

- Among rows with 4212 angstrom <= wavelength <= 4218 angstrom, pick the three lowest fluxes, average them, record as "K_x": 1.38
